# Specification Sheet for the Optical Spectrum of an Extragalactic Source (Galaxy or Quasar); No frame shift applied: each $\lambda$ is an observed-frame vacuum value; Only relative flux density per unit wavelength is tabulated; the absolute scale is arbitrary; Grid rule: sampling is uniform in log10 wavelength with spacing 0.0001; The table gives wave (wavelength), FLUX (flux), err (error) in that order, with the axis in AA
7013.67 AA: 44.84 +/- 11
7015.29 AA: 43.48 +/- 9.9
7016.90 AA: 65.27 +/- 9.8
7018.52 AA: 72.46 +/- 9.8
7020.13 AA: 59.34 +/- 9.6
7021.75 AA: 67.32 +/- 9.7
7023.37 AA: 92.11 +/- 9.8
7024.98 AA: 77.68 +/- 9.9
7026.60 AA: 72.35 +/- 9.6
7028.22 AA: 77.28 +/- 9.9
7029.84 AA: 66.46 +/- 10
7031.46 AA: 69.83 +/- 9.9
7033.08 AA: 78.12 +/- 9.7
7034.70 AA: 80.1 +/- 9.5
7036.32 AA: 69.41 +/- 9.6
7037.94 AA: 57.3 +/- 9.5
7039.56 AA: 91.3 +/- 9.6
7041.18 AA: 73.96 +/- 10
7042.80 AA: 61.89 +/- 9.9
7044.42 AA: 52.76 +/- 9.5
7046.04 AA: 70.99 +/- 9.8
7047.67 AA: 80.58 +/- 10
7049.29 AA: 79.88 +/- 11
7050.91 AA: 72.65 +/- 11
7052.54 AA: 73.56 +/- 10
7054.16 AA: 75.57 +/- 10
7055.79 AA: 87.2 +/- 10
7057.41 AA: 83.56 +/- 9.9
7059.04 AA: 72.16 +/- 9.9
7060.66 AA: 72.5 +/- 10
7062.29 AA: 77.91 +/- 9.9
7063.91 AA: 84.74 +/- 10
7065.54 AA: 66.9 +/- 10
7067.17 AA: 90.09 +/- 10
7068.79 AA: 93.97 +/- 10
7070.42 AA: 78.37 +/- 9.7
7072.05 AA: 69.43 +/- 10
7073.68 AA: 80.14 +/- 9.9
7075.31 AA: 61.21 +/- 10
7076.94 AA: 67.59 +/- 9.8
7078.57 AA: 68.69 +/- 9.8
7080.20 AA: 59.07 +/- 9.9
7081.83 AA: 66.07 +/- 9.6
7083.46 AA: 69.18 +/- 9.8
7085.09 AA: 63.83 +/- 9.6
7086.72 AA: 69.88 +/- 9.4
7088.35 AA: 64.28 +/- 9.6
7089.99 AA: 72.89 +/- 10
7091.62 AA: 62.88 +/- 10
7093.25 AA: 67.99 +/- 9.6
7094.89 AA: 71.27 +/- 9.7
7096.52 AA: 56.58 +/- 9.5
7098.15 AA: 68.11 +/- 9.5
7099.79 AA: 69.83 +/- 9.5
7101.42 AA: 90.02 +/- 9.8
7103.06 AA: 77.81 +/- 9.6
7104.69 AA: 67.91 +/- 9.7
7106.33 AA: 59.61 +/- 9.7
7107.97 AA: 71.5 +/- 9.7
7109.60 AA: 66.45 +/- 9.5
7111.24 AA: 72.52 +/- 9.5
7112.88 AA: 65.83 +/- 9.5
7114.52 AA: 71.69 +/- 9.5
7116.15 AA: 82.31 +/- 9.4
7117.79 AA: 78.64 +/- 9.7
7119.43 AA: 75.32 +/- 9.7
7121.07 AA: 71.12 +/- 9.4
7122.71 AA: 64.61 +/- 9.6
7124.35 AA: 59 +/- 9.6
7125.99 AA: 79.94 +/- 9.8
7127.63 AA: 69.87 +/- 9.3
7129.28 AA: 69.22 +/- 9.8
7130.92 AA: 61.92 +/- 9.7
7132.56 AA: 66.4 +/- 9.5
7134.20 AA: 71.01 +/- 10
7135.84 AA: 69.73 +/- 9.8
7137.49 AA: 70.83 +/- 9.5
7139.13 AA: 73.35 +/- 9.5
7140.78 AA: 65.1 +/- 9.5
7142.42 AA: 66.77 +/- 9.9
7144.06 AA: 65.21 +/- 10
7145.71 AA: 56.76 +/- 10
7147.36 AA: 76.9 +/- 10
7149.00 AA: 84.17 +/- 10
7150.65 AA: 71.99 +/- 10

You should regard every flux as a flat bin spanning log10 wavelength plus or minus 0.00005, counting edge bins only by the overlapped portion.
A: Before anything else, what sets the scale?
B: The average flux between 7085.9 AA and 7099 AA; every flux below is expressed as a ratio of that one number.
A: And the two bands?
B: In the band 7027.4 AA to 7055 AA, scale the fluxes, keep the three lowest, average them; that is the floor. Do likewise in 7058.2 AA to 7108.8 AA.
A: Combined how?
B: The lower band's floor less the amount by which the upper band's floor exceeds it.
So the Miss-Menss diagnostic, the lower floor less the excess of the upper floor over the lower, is 0.84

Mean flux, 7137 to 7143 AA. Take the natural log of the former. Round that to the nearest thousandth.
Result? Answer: 4.234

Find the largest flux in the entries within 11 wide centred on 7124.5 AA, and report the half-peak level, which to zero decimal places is 40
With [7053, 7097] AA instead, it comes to 47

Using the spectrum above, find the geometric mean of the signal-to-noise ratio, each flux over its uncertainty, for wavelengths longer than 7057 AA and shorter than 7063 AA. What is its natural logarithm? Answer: 2.041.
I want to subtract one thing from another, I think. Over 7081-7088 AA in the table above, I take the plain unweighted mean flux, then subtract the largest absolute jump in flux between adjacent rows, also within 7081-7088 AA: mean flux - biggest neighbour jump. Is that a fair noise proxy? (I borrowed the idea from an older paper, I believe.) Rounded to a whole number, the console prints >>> 61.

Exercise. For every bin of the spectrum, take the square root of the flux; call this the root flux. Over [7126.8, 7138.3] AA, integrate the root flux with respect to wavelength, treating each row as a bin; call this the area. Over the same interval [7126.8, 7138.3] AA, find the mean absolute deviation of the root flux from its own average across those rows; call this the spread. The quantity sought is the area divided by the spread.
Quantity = 637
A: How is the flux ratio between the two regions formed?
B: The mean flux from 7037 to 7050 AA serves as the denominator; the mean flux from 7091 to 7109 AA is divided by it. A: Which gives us 0.98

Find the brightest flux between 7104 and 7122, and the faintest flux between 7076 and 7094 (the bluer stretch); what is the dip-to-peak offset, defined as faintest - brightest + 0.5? -23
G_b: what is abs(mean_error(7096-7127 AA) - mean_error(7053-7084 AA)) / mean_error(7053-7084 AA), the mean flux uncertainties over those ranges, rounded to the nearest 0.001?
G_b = 0.032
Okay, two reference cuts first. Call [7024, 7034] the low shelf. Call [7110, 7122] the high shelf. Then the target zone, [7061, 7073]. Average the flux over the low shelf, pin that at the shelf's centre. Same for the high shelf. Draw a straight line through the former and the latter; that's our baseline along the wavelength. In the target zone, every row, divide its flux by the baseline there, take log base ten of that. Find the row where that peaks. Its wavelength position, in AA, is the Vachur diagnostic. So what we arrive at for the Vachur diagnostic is 7068.79 AA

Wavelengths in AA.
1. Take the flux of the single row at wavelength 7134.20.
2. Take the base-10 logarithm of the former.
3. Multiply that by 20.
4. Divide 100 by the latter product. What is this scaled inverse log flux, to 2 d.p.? 2.70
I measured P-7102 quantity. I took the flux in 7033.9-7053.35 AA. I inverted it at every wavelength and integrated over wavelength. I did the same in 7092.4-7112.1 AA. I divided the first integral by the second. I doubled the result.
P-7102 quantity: 1.94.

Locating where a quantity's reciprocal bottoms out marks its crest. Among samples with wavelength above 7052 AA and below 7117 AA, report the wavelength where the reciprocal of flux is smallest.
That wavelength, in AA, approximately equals 7068.79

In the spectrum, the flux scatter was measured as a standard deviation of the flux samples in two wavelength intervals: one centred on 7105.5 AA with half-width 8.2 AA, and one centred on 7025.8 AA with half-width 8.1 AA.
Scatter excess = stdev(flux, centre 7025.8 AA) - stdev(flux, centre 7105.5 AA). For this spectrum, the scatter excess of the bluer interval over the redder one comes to 0.6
